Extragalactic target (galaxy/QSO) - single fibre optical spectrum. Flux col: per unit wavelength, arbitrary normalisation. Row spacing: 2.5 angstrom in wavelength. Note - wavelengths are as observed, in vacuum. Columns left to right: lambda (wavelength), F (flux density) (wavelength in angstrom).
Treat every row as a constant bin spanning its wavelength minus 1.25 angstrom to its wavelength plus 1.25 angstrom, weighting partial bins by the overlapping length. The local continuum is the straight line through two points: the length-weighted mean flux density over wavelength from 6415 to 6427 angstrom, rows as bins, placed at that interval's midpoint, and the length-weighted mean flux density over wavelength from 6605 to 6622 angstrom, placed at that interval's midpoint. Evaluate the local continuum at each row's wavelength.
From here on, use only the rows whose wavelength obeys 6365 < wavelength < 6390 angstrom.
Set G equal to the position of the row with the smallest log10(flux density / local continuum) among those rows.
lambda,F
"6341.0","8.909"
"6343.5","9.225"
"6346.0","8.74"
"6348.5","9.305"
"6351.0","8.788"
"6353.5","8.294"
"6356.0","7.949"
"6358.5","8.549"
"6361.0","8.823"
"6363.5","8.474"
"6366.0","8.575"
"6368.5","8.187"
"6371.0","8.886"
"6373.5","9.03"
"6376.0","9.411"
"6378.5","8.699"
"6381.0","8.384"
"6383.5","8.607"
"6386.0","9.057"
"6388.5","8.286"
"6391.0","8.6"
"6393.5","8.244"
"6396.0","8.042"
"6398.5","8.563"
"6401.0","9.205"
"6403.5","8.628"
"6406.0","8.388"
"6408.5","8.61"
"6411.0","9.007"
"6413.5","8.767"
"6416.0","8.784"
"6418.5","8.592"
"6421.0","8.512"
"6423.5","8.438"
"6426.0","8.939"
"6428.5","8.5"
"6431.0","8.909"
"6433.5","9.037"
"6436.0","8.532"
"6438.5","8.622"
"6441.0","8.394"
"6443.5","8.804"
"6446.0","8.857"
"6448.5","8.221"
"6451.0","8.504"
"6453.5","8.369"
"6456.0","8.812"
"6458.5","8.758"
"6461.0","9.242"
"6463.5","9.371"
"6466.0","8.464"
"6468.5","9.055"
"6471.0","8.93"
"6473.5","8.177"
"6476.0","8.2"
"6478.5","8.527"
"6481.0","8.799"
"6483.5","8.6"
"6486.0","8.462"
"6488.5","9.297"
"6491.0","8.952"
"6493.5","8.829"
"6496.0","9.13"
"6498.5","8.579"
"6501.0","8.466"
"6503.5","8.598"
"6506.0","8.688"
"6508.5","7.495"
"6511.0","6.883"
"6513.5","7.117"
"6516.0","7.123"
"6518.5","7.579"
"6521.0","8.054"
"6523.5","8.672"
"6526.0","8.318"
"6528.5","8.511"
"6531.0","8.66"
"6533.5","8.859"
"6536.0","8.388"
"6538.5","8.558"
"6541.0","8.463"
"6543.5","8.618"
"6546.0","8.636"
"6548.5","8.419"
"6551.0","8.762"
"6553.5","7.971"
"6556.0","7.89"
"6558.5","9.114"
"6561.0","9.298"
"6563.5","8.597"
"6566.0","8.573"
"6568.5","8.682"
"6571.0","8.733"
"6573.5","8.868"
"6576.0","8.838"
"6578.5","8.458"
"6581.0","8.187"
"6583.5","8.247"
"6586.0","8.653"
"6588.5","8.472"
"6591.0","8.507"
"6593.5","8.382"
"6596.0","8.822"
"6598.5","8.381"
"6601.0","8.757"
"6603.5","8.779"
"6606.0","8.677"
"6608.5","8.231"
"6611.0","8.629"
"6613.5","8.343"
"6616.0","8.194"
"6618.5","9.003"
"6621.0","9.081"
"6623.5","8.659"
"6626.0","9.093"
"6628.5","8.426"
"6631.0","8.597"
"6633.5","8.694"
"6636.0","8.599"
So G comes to 6368.5 angstrom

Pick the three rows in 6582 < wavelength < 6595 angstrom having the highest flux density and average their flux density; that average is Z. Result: 8.54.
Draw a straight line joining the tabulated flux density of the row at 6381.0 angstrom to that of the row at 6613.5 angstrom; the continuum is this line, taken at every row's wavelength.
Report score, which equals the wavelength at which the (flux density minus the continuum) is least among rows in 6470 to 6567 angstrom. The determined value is 6511.0 angstrom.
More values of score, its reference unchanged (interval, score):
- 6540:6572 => 6556.0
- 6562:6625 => 6581.0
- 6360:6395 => 6368.5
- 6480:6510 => 6508.5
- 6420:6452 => 6448.5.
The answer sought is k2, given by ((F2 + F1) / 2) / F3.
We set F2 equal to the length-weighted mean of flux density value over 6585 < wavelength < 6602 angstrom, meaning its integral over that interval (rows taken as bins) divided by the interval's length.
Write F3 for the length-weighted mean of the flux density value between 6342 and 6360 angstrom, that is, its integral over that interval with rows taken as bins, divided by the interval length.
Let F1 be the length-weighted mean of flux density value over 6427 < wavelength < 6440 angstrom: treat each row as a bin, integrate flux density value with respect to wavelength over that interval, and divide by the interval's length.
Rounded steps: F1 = 8.7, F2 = 8.56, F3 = 8.70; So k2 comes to 0.99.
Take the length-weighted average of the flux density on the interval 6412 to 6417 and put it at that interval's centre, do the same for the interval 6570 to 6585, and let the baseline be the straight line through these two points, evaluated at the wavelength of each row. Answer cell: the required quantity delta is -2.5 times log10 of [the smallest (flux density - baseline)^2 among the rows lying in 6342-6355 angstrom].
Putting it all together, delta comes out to 5.2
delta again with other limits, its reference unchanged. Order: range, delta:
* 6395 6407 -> 3.8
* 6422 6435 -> 4.2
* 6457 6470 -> 7.3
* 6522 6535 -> 7.0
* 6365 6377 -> 7.1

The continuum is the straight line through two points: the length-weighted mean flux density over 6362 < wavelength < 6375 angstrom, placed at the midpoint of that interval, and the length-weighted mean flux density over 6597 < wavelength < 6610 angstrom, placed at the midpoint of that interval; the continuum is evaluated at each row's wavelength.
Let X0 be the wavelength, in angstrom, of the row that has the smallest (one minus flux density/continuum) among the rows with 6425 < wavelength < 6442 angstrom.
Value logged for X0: 6433.5 angstrom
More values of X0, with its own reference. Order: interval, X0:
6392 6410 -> 6401.0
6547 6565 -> 6561.0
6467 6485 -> 6468.5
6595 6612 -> 6596.0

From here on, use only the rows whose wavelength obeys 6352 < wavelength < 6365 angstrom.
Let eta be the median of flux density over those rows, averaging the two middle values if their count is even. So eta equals 8.47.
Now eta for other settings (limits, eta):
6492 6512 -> 8.59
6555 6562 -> 9.11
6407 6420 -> 8.77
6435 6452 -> 8.53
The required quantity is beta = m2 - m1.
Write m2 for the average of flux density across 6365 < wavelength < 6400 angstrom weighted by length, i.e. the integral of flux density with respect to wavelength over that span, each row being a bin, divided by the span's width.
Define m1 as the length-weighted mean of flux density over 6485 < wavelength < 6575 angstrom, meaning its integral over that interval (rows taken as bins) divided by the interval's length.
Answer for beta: 0.18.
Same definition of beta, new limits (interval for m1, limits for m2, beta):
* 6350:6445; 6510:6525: -1.04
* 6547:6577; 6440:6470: 0.10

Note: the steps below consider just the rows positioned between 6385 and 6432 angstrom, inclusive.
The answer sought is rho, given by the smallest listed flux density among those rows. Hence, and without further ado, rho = 8.042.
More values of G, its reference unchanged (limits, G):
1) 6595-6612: 6608.5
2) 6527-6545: 6536.0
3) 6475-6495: 6476.0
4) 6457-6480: 6473.5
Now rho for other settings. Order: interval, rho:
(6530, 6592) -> 7.89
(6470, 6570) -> 6.883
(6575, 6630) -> 8.187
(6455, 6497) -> 8.177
